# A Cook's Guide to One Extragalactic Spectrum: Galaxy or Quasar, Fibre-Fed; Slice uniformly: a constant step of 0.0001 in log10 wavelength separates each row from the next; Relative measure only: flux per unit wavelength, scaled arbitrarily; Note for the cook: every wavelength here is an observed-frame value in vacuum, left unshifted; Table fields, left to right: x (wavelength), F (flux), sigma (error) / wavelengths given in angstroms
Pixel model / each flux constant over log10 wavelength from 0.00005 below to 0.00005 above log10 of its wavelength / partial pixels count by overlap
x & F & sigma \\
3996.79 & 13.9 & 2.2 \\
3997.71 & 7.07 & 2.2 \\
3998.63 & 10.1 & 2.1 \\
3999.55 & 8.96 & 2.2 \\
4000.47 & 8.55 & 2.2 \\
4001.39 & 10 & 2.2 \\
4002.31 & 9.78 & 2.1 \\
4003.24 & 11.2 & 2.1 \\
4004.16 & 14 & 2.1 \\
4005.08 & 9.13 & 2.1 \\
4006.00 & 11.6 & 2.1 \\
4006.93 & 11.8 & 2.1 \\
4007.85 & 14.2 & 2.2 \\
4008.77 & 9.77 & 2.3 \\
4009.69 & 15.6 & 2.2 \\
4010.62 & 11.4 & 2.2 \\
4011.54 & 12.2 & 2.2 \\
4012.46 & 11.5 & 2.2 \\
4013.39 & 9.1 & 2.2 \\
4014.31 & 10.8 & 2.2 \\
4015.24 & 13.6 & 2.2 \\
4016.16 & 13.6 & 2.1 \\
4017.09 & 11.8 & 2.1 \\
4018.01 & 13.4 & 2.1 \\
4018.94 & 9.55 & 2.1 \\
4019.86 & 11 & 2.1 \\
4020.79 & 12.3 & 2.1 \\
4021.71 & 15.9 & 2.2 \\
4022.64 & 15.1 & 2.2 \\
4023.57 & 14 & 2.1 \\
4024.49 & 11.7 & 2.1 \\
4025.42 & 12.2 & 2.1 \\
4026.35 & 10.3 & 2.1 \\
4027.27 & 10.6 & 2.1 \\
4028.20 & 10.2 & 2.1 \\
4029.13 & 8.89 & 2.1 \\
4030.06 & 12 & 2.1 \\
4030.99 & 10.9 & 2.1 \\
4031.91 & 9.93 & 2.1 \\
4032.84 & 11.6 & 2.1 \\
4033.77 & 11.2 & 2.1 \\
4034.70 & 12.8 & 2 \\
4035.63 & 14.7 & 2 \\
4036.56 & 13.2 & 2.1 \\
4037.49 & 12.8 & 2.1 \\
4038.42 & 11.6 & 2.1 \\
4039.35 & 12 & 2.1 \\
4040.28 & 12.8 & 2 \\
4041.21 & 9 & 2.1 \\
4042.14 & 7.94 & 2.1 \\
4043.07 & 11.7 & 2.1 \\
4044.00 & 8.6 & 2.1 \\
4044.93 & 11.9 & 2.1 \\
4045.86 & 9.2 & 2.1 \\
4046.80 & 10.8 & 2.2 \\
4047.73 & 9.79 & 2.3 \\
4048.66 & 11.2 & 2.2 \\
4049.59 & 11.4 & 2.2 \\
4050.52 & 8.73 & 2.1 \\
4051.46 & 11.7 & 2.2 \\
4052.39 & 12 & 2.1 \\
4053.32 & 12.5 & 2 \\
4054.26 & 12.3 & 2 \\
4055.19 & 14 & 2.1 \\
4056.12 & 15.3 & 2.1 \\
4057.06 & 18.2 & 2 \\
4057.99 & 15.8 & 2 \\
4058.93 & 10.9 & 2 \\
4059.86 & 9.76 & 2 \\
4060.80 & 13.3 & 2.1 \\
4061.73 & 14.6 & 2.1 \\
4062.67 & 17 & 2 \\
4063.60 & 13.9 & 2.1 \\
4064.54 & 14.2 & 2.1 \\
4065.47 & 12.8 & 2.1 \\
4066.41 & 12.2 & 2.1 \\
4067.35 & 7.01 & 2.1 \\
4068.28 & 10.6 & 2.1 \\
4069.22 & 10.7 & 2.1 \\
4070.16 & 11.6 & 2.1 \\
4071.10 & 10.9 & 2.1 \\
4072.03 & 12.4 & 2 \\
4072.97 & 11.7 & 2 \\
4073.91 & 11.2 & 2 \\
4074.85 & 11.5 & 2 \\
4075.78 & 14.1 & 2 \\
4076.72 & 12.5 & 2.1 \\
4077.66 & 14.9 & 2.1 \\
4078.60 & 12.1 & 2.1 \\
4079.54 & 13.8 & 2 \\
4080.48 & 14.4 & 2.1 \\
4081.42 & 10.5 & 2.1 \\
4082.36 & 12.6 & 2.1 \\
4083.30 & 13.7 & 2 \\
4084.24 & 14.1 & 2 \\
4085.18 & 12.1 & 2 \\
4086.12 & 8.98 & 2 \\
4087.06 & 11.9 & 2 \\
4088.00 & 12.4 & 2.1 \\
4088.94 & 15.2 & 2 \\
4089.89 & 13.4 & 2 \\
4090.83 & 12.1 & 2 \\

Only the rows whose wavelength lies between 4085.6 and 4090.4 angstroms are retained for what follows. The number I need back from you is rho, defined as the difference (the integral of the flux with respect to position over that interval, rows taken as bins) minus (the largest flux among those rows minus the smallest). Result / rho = 53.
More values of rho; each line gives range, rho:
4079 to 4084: 61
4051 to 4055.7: 57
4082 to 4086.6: 51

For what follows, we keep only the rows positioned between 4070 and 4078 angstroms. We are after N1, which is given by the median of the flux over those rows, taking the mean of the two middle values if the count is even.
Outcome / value 11.7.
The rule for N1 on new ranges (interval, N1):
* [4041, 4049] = 9.8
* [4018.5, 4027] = 12.2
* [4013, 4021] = 11.8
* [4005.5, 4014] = 11.6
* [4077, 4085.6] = 13.7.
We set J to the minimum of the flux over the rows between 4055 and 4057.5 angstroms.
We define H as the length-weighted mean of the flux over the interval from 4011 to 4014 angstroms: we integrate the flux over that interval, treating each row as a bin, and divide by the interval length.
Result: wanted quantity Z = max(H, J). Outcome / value 14.0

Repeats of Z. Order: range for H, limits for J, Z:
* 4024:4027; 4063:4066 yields 12.8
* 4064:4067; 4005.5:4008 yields 12.8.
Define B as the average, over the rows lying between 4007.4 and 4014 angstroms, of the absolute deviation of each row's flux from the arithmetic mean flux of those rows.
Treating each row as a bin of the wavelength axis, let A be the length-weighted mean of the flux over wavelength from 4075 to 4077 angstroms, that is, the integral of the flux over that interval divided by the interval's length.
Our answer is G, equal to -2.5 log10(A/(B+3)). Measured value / -1.11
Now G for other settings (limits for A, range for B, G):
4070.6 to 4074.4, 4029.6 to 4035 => -1.23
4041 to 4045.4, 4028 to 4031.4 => -1.00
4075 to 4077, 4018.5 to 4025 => -1.07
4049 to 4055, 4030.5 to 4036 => -1.08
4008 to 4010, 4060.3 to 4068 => -1.05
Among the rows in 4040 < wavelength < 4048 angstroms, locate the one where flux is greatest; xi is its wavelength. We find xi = 4040.28 angstroms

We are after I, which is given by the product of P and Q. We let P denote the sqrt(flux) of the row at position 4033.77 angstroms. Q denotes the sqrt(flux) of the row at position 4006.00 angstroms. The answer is 11.4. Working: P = 3.3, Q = 3.4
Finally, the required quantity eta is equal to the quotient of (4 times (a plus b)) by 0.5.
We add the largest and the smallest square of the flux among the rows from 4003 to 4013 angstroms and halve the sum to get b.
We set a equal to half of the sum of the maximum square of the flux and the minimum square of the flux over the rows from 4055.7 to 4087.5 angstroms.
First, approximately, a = 190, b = 163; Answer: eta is 2828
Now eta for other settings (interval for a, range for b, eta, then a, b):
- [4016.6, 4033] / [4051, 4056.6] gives 2811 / 166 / 185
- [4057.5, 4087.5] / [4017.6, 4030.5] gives 2680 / 169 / 166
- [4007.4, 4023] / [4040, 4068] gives 2864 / 168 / 190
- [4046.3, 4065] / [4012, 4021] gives 2701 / 204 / 134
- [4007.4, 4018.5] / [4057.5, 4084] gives 2657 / 163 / 169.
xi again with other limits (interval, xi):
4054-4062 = 4057.06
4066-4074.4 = 4072.03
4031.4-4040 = 4035.63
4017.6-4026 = 4021.71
